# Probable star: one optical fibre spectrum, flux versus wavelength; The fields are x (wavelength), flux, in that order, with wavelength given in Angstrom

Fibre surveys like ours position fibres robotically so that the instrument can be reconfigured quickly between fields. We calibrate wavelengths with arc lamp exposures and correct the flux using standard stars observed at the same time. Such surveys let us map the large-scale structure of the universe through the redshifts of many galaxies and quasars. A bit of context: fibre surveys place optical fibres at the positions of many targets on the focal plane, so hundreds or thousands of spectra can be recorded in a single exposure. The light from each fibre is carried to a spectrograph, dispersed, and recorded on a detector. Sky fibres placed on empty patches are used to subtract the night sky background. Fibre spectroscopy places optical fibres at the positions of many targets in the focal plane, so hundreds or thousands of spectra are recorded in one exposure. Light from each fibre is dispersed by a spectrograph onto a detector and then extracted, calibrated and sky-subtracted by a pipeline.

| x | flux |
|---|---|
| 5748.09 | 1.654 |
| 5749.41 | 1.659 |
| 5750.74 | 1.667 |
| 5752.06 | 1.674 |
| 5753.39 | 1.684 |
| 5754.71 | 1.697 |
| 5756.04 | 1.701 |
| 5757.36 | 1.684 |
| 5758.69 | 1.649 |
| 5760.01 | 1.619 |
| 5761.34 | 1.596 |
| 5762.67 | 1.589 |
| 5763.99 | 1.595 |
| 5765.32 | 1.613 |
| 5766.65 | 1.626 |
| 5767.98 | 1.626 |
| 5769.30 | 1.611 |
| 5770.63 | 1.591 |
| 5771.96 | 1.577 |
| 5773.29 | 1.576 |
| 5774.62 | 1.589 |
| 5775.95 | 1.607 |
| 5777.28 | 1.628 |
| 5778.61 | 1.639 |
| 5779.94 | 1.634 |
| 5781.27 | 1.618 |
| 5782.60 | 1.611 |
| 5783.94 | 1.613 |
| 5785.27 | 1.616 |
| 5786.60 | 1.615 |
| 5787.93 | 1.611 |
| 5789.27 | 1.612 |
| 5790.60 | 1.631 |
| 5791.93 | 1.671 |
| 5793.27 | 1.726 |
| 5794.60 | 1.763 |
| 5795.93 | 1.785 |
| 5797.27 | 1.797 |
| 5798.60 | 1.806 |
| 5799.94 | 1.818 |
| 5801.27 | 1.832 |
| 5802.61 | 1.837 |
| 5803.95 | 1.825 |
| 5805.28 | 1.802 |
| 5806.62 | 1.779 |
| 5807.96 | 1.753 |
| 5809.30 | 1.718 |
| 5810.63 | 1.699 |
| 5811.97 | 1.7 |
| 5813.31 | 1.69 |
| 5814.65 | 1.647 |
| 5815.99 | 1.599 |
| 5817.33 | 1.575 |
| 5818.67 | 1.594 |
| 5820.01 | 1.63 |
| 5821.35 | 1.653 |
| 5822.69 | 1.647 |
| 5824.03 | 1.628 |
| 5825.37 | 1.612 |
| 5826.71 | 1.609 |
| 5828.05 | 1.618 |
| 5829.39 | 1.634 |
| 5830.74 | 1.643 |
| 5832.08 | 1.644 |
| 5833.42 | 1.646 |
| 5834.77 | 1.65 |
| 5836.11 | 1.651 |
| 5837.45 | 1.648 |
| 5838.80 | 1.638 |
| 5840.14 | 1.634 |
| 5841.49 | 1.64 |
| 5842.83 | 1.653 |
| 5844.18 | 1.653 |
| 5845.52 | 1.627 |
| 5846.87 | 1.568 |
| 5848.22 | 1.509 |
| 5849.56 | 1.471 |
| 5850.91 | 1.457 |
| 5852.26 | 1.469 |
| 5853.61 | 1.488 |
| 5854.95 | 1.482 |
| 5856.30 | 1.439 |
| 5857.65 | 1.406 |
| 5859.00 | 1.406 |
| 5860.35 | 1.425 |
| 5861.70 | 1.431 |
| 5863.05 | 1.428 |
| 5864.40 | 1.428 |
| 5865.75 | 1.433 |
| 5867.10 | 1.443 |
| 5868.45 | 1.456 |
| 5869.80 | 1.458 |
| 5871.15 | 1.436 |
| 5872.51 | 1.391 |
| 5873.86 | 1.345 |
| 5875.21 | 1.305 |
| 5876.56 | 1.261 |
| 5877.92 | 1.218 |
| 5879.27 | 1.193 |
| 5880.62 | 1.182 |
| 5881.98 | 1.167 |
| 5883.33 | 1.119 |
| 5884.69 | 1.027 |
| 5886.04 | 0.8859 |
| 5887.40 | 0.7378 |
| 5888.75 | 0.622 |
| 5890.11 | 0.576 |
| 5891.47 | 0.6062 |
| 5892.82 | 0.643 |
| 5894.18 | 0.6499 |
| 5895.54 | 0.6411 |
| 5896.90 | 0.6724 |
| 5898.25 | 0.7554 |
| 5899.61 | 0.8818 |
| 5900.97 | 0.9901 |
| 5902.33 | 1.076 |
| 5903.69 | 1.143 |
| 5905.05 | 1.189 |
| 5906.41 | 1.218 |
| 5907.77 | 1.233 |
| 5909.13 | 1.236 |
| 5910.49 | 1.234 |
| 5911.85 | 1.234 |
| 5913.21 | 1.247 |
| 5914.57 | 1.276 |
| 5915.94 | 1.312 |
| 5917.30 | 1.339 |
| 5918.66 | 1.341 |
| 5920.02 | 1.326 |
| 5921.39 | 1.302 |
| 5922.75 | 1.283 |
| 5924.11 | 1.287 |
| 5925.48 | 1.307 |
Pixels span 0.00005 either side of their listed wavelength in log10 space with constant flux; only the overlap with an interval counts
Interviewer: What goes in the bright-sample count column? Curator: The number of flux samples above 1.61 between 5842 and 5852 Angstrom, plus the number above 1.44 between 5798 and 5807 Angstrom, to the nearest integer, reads 10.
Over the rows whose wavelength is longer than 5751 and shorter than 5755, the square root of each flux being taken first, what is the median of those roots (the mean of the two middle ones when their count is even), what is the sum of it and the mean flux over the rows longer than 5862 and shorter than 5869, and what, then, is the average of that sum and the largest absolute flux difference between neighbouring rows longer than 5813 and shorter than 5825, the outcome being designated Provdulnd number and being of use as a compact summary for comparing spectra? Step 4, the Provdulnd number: 1.39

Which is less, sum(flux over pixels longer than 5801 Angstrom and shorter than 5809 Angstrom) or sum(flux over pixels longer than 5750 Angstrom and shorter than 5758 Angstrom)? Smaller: 10.1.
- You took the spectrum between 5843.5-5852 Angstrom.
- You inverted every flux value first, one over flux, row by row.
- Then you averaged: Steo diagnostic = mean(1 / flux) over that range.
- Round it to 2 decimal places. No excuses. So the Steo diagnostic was 0.65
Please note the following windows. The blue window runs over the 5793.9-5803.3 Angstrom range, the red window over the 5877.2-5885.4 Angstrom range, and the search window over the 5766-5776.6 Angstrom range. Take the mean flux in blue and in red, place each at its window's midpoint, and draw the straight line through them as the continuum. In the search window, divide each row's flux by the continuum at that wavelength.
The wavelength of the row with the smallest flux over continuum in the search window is 5771.96 Angstrom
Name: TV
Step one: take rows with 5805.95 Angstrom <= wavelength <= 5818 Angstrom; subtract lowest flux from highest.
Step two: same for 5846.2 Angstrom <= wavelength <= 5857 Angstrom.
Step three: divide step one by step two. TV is 1.6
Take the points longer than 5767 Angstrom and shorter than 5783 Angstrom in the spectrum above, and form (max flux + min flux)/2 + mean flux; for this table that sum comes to 3.2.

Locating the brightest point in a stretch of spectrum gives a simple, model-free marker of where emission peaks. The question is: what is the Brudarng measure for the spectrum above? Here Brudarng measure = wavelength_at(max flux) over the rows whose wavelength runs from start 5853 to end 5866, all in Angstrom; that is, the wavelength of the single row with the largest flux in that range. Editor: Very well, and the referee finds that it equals 5853.61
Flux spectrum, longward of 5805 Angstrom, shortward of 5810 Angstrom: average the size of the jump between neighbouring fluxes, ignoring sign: 0.028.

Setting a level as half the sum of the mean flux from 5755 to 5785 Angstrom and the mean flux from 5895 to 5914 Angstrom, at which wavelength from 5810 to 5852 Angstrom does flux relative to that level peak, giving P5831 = 5811.97 Angstrom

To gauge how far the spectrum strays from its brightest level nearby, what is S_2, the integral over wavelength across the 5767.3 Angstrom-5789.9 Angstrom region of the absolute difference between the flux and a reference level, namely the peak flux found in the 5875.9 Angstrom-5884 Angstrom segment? 8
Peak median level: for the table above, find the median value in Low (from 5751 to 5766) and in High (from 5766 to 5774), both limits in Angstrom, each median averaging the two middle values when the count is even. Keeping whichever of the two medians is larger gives 1.65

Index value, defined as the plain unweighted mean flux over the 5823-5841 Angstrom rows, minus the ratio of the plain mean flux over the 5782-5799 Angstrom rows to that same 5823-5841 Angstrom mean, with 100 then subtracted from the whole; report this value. -99.4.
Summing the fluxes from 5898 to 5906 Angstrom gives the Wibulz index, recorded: 6.0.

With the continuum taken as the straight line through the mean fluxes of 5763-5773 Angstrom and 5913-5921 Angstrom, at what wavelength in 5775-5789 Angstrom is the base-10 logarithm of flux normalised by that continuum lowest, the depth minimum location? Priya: 5775.95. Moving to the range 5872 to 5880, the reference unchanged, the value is 5879.27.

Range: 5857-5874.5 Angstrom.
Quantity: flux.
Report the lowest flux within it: 1.345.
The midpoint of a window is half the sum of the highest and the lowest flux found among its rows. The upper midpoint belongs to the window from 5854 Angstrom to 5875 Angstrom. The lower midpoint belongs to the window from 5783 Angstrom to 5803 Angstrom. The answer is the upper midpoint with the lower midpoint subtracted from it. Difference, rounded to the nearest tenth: -0.3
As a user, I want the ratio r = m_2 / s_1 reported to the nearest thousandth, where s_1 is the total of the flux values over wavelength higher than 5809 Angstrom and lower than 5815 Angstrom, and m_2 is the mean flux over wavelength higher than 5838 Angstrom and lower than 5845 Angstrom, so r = 0.194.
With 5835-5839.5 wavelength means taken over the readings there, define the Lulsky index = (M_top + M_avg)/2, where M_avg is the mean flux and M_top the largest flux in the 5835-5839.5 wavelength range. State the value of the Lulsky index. 1.65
